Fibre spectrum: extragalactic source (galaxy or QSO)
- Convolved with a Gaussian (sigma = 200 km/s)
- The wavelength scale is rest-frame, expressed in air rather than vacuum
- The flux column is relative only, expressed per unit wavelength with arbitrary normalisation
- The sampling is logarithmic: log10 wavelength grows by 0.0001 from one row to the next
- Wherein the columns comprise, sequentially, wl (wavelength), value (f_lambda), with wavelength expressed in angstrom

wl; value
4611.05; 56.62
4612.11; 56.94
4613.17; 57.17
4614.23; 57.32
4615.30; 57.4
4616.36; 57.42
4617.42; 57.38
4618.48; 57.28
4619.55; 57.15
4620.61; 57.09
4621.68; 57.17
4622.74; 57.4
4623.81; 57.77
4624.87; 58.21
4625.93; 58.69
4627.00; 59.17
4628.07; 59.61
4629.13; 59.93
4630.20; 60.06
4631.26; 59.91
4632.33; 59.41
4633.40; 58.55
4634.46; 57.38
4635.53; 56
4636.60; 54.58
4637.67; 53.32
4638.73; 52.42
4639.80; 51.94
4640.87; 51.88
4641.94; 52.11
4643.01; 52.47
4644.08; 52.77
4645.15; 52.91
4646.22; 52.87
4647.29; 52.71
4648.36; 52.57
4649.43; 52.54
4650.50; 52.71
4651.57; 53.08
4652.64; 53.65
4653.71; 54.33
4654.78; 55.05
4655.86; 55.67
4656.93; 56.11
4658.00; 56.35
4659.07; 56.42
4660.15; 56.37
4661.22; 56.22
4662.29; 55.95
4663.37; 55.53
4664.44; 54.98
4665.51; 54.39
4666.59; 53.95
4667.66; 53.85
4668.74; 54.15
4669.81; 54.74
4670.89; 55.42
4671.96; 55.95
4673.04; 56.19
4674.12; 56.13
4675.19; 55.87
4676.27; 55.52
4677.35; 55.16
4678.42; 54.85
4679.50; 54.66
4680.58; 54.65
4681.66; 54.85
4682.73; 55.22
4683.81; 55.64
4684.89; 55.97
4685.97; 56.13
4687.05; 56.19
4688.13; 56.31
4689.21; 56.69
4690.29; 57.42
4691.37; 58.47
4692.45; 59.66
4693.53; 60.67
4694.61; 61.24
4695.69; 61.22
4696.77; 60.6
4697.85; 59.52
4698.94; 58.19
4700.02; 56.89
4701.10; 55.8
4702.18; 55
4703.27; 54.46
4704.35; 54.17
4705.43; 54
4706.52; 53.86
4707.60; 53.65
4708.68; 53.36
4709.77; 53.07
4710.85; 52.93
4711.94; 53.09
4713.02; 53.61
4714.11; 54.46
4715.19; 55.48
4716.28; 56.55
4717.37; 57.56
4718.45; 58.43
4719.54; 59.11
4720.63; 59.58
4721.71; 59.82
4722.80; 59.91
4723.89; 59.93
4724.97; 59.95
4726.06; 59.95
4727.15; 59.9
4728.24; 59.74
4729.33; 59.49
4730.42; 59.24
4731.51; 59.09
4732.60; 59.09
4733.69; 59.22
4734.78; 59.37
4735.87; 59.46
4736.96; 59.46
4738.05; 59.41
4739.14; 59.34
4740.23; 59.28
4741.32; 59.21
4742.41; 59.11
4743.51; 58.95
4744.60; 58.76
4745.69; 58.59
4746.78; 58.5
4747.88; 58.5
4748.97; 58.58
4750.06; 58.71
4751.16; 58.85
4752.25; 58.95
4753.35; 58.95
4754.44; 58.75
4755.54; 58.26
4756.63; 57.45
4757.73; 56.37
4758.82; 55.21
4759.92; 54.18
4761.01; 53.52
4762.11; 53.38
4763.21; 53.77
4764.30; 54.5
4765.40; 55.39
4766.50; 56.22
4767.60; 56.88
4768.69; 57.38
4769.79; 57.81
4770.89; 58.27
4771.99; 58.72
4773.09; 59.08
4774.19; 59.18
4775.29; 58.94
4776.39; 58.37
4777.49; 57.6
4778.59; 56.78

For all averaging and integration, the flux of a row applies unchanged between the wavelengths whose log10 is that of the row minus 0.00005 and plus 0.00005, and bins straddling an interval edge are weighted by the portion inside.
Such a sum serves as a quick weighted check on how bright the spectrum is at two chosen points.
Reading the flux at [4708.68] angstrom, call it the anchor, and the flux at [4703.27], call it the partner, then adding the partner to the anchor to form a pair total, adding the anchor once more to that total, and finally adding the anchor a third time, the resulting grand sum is 215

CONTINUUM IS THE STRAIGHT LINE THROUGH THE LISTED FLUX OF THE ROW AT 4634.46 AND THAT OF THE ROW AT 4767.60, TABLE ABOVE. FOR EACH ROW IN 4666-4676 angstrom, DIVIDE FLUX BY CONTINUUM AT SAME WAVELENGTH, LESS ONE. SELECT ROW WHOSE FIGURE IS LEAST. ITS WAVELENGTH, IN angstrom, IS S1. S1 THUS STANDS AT 4667.66 angstrom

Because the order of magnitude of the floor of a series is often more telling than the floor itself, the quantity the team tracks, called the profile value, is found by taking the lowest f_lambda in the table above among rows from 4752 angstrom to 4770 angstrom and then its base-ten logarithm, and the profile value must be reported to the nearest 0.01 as 1.73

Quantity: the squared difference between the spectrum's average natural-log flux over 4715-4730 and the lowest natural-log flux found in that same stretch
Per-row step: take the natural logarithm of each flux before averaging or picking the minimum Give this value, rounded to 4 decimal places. 0.0037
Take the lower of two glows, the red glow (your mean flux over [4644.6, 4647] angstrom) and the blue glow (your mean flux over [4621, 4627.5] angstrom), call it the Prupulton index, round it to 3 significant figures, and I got 52.9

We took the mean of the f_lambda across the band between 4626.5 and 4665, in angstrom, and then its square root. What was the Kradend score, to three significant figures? 7.43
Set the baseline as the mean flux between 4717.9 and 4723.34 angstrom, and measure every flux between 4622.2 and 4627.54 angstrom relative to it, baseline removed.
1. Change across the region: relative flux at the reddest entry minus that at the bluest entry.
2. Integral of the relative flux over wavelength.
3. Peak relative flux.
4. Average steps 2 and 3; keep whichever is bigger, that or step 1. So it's 1.8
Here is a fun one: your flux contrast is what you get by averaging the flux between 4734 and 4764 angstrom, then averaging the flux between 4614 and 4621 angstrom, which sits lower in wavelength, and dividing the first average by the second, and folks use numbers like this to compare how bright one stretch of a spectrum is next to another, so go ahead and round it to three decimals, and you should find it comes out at 1.010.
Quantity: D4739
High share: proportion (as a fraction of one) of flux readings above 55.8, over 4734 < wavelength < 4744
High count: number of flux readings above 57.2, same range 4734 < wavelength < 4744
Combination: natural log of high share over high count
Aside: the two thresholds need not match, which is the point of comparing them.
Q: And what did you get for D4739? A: -2.2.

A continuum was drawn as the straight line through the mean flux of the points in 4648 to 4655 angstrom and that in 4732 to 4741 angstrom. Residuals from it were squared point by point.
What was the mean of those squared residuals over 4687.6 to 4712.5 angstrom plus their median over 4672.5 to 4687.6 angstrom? 11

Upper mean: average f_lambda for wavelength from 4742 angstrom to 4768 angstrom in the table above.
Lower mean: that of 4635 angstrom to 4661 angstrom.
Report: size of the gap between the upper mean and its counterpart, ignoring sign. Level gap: 3.3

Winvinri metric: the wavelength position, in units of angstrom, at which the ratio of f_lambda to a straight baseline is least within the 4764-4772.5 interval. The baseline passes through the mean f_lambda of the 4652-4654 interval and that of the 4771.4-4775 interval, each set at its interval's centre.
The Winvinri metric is 4764.30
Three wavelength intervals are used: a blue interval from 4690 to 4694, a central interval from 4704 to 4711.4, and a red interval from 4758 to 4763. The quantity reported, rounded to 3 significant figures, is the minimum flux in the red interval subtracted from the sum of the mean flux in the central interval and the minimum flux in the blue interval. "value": 57.6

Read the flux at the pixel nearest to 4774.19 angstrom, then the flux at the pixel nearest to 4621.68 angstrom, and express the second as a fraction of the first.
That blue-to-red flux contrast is 0.97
